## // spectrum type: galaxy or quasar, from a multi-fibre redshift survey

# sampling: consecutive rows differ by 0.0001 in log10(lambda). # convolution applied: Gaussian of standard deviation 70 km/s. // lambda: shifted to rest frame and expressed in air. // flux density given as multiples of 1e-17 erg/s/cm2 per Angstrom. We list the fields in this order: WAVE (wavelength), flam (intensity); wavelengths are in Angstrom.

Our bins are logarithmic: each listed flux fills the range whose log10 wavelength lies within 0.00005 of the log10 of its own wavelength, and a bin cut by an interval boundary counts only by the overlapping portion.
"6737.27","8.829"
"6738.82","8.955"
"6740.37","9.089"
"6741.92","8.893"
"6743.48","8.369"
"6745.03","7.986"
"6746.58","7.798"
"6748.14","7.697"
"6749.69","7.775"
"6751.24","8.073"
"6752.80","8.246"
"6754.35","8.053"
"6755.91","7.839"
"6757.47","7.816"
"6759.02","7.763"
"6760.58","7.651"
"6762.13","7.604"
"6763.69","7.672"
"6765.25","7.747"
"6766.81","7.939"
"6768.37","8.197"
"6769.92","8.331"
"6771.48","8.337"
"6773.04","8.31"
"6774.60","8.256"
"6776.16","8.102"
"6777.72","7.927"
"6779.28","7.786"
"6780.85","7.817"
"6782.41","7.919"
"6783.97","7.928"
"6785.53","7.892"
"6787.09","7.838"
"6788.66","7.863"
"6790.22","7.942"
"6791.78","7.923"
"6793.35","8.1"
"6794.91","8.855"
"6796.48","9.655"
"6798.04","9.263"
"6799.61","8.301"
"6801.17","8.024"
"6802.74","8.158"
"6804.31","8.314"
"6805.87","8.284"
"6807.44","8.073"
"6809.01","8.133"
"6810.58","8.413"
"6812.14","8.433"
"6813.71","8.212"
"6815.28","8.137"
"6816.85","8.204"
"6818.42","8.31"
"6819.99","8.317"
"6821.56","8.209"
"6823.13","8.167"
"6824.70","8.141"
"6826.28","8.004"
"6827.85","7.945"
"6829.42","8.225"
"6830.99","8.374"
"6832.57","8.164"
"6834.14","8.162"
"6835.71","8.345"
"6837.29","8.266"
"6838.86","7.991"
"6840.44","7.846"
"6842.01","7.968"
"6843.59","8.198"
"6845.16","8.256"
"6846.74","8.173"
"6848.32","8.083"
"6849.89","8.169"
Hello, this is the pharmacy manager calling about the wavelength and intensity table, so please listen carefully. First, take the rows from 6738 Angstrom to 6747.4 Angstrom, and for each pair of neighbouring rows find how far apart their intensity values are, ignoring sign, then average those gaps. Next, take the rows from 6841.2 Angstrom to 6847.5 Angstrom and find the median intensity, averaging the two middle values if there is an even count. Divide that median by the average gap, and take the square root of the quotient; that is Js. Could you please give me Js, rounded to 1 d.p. 5.4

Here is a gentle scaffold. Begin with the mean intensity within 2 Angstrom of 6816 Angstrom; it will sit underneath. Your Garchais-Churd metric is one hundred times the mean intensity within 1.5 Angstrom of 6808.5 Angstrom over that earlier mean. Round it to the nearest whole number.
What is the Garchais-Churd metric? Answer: 99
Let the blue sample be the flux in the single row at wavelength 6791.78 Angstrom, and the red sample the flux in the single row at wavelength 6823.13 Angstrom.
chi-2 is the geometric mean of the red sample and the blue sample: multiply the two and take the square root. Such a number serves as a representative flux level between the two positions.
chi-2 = 8.0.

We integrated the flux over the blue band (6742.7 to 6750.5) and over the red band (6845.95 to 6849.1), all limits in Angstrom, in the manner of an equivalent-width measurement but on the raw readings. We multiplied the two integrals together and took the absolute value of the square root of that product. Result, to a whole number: 40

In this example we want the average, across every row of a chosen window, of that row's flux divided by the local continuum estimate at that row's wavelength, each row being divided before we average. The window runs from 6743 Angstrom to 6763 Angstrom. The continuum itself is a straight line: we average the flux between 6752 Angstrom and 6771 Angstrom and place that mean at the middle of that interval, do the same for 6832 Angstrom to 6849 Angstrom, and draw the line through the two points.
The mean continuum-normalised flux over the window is 1.00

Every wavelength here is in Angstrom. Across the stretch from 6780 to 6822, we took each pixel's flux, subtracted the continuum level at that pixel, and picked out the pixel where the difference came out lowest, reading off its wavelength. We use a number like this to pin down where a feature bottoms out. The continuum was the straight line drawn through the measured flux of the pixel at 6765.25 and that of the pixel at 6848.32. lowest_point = 6787.09 Angstrom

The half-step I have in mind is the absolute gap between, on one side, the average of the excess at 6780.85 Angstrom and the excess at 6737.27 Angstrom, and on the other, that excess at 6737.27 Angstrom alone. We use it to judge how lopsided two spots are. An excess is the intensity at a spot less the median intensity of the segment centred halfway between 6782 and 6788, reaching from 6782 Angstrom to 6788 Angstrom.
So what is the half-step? 0.51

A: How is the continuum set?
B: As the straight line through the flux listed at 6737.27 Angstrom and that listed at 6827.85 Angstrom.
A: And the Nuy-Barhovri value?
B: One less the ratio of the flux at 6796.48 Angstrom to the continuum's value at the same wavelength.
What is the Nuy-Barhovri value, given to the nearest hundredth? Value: -0.17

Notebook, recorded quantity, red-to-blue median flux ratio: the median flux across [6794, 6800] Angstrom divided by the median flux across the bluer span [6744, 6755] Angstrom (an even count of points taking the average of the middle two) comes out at 1.13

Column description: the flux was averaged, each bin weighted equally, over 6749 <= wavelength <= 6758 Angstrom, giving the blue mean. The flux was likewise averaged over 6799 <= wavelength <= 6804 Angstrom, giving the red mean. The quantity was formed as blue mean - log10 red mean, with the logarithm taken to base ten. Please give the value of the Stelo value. 7.06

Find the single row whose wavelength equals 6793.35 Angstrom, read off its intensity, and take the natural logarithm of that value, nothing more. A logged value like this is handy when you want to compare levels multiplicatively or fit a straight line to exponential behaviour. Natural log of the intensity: 2.09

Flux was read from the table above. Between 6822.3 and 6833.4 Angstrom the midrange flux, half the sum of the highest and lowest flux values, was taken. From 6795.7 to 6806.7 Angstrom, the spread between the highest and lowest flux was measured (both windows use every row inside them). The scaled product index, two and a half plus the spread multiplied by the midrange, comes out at 15.8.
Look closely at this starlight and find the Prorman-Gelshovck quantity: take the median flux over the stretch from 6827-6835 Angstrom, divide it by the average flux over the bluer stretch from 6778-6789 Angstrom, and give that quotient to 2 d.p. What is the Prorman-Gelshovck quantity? 1.04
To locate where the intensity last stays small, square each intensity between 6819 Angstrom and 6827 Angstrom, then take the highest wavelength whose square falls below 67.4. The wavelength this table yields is 6826.28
